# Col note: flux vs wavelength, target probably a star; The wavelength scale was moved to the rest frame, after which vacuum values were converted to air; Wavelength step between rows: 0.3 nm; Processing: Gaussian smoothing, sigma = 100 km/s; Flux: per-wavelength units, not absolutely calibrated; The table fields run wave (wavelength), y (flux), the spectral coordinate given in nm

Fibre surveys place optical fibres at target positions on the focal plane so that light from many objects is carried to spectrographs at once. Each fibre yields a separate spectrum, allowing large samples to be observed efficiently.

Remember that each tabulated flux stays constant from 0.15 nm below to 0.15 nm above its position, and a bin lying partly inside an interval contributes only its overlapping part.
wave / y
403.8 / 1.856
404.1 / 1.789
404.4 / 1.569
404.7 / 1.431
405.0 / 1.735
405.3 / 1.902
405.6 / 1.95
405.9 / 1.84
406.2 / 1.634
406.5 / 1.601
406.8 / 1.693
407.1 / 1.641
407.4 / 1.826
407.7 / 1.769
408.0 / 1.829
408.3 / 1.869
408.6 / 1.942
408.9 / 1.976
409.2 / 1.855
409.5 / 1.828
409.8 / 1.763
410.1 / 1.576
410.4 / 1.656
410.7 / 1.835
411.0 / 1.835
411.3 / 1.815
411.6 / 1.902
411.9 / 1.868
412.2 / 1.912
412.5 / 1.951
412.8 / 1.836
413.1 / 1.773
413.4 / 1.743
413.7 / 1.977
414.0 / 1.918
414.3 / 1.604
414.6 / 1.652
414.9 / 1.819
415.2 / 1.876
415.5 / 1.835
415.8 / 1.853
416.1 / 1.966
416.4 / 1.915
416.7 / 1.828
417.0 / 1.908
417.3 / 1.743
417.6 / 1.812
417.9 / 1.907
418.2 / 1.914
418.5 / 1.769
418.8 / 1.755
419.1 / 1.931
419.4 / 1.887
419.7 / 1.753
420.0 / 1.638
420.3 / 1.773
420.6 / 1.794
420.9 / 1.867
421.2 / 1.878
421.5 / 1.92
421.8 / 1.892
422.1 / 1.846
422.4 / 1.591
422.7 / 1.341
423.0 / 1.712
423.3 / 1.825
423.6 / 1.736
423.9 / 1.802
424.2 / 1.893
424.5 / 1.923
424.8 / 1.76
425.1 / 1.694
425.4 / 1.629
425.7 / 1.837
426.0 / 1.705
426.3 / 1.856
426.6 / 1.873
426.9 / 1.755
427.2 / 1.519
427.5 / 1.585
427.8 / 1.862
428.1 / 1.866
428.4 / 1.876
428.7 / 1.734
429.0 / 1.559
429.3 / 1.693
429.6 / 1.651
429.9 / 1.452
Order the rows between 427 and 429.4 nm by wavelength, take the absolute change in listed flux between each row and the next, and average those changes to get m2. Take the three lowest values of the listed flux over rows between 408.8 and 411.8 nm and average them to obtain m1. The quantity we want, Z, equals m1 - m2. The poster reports 1.55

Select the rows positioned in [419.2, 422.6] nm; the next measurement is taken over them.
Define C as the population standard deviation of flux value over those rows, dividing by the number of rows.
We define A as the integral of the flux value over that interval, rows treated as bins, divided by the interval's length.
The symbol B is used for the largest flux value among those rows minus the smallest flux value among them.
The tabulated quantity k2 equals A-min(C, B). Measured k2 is 1.70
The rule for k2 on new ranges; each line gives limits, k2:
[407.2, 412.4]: 1.73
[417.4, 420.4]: 1.72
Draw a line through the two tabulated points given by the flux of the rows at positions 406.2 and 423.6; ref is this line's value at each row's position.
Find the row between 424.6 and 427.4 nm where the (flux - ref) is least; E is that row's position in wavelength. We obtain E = 427.2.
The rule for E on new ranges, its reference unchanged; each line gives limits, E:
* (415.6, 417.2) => 416.7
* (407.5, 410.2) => 410.1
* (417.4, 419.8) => 419.7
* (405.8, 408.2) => 406.5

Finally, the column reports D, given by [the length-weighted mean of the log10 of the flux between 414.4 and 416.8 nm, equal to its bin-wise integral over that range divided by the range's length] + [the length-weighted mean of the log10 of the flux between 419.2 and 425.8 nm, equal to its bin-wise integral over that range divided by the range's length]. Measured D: 0.511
